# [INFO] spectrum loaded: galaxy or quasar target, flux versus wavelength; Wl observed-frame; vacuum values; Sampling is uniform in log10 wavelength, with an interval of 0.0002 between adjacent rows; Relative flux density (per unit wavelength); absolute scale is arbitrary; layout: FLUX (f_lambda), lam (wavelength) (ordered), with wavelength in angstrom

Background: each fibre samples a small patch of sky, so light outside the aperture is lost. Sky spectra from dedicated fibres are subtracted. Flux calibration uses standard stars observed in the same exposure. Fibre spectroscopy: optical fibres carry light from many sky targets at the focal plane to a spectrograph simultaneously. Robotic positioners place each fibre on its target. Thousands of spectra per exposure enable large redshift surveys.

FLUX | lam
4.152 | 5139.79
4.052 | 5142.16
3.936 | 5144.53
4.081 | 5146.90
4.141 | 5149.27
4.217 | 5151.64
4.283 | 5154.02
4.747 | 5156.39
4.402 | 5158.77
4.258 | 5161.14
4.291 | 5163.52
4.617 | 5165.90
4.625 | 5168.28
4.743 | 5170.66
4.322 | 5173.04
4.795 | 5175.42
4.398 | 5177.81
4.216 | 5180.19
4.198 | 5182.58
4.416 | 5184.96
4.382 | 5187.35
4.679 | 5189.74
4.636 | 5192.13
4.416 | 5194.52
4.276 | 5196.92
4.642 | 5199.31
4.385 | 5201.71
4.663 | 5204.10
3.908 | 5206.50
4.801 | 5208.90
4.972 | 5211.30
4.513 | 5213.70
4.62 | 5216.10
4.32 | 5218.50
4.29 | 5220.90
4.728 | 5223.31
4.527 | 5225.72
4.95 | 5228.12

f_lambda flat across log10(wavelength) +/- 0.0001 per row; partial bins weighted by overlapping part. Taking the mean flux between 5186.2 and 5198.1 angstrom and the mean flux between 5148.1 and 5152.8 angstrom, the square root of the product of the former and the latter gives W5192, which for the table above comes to 4.33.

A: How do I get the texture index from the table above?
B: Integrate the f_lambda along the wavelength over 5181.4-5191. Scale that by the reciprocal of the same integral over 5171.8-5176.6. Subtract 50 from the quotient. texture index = -48.1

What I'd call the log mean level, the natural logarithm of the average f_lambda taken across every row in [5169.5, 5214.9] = 1.50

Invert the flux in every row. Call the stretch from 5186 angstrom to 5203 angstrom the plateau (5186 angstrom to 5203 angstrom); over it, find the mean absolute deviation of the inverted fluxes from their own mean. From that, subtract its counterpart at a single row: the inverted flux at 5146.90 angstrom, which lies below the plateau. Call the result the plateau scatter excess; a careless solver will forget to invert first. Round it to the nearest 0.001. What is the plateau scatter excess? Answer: -0.238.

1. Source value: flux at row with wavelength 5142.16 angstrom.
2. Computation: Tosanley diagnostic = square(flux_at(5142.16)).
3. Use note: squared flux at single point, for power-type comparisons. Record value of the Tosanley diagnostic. 16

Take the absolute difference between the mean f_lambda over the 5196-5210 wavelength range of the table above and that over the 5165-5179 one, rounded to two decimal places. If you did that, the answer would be 0.14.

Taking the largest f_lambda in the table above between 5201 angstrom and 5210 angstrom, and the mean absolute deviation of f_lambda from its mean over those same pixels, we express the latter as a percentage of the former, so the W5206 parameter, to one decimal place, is 6.1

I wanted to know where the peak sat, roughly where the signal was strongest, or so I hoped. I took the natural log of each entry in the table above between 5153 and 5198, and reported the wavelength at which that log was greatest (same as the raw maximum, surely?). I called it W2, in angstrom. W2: 5175.42 angstrom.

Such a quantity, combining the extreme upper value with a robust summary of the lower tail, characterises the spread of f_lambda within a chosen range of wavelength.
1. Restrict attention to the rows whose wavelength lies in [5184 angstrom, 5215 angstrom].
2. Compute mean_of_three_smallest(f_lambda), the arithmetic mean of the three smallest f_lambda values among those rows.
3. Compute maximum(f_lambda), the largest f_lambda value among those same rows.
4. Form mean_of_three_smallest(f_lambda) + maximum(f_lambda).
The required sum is 9.16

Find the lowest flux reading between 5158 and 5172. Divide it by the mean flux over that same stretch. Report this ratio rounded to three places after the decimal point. 0.948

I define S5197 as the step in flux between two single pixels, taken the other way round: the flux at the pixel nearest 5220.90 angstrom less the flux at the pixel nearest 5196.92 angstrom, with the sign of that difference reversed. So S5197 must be 0.0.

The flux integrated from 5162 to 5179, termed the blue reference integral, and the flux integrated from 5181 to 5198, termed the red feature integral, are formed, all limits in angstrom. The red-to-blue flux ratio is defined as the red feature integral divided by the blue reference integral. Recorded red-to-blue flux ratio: 0.98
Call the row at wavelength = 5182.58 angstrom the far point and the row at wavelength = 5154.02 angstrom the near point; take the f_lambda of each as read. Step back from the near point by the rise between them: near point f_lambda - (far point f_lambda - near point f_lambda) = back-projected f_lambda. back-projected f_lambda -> 4.4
